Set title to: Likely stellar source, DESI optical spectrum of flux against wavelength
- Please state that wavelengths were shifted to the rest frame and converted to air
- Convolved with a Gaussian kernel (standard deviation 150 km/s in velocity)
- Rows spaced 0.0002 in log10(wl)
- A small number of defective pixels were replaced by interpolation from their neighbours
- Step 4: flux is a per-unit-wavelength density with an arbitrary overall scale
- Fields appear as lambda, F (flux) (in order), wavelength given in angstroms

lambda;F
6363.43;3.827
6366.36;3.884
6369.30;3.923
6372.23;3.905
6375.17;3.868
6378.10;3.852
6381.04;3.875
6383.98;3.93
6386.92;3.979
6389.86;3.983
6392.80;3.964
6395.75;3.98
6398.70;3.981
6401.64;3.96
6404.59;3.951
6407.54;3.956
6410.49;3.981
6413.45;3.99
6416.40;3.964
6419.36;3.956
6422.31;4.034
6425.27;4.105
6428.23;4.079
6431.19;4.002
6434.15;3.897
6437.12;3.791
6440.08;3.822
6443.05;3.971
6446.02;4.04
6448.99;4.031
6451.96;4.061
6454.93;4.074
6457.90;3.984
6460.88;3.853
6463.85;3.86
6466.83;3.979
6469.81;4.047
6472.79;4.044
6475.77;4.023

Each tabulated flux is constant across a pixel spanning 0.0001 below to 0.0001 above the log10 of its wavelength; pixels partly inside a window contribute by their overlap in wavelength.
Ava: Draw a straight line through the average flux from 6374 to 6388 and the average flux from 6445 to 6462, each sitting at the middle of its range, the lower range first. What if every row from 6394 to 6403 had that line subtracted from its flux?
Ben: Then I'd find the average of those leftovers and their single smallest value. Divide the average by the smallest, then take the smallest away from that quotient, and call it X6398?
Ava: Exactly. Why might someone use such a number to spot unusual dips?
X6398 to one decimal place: 1.6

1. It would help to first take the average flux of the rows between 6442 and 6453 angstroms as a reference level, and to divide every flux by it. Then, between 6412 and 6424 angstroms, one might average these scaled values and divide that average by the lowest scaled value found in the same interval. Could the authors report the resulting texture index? 1.01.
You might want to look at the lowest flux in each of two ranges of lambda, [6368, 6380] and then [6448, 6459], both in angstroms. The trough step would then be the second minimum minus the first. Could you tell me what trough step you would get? 0.13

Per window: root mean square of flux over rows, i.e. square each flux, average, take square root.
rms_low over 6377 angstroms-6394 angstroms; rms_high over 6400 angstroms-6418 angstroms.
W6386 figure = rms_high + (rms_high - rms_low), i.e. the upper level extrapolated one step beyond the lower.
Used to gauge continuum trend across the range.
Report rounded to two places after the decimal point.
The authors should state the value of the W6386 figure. 4.00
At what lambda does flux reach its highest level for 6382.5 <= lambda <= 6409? 6389.86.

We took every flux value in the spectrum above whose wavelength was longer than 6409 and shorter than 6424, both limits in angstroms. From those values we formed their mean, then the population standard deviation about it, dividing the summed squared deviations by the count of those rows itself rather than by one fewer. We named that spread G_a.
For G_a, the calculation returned 0.027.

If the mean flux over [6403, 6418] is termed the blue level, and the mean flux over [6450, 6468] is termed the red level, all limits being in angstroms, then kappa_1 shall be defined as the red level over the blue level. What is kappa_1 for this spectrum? 1.00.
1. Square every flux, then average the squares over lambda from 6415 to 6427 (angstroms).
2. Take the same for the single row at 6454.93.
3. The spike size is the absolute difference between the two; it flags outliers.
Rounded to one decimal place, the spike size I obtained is 0.5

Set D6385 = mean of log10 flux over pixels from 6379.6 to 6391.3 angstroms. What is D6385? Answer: 0.596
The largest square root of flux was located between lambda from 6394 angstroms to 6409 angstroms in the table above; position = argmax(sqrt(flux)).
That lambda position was 6398.70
